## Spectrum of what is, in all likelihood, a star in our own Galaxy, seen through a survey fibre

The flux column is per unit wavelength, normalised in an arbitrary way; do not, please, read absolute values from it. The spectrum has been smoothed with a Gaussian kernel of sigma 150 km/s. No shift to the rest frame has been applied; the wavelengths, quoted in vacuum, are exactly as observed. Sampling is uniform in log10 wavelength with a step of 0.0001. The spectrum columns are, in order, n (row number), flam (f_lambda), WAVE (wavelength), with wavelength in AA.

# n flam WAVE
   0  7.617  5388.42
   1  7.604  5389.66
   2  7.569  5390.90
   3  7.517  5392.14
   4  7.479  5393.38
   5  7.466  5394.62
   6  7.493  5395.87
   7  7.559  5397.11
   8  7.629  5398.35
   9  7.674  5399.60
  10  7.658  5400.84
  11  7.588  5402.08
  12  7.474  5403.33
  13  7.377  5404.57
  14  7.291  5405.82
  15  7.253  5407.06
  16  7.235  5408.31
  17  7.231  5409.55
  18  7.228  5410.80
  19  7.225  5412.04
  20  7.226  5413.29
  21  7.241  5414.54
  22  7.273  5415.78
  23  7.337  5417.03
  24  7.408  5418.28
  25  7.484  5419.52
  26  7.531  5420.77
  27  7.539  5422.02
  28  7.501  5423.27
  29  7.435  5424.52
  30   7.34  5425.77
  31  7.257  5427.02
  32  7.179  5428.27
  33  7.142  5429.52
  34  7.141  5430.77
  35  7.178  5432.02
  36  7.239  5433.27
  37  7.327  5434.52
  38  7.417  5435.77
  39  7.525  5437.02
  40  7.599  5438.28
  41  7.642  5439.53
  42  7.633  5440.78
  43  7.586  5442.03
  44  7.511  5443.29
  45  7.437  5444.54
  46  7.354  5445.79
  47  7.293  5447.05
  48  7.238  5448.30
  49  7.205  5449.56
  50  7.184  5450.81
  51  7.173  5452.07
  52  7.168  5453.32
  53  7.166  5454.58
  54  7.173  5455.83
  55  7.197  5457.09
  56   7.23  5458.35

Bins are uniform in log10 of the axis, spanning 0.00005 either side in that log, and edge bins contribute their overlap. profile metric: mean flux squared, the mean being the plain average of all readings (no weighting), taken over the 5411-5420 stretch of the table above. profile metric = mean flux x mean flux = 53.5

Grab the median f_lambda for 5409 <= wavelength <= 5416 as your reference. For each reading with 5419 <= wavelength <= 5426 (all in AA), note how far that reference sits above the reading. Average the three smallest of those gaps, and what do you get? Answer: -0.29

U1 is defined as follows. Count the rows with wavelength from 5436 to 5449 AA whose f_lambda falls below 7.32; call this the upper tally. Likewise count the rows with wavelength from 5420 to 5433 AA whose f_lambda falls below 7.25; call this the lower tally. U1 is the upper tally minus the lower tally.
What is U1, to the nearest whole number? -2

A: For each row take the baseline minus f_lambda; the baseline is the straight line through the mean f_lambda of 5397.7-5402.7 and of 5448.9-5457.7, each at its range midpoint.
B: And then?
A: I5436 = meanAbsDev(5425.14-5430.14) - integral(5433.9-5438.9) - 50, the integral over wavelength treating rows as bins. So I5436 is -49.2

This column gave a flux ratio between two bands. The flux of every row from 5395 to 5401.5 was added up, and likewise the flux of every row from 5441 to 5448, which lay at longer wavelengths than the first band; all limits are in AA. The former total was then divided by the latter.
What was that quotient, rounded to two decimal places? 1.02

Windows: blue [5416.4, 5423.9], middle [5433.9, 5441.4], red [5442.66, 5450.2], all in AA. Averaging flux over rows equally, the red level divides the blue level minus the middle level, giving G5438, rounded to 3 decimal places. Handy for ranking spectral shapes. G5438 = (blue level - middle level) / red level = -0.008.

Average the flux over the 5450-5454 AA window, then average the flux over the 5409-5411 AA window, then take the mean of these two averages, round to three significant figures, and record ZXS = 7.20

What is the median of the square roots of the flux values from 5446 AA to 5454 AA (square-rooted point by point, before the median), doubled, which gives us 5.36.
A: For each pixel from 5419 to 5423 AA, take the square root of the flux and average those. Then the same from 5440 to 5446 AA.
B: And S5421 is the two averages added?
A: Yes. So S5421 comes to 5.48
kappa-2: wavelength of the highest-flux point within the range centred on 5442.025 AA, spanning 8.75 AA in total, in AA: 5439.53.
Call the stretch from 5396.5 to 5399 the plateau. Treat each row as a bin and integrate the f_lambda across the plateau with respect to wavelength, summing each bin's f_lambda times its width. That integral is 19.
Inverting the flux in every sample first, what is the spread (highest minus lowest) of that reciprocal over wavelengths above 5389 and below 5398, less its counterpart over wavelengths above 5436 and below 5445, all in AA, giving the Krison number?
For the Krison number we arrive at -0.0012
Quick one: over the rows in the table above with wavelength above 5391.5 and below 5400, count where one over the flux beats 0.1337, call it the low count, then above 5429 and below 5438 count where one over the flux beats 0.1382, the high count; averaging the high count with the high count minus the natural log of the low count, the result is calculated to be 2.7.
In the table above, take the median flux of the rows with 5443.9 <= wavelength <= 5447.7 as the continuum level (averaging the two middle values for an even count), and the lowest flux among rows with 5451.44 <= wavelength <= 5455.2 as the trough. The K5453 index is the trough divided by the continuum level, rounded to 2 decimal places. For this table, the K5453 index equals 0.97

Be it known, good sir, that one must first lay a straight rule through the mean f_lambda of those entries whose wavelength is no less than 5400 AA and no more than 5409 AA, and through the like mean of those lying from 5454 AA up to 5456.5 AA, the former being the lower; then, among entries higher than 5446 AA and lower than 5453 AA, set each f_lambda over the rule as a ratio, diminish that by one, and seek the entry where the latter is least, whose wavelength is 5452.07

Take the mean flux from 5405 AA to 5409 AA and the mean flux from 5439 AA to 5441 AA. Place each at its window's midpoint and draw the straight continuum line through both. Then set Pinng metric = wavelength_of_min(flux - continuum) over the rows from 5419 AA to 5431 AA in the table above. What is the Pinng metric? 5430.77 AA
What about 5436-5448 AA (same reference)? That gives 5447.05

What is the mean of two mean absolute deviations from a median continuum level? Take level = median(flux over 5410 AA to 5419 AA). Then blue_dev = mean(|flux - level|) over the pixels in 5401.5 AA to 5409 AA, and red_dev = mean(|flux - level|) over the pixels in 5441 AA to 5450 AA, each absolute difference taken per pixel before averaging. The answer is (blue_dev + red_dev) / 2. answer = 0.14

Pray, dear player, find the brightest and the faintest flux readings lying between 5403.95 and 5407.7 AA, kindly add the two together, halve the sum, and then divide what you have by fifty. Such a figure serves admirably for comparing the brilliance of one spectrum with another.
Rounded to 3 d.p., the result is 0.146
